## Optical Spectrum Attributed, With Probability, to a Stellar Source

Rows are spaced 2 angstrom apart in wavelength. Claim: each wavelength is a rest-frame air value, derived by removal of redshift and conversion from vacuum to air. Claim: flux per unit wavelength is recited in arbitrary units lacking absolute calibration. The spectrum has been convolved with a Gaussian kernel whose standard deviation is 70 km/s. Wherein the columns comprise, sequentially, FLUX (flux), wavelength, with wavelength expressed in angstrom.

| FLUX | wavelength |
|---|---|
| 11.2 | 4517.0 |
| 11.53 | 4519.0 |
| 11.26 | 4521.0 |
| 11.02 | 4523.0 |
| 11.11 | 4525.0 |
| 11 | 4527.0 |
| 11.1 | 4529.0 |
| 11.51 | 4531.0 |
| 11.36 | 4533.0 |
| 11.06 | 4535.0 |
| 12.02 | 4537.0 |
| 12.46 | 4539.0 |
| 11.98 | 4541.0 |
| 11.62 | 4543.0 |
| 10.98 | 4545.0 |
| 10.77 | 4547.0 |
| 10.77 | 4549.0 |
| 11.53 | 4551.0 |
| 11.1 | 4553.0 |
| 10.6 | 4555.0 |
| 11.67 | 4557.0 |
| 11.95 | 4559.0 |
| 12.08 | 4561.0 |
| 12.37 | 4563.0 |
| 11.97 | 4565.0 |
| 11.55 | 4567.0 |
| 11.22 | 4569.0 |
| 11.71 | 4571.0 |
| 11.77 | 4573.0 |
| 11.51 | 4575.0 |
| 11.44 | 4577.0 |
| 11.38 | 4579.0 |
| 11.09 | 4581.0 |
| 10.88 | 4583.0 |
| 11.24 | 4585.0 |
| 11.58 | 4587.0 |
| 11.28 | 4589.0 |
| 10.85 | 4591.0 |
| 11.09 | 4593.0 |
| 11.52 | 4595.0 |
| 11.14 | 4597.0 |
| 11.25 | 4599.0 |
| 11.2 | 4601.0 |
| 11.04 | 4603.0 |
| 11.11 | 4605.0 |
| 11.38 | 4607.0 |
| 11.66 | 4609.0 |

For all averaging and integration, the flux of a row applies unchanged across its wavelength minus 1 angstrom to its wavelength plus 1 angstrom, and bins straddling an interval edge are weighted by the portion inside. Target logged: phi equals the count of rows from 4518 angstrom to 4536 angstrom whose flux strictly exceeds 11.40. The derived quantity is 2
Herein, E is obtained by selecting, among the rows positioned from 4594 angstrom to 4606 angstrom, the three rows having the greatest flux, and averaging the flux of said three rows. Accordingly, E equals 11.3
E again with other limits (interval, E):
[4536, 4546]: 12.2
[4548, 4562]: 11.9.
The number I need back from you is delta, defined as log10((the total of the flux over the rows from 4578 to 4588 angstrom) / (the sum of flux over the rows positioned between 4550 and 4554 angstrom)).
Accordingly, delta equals 0.39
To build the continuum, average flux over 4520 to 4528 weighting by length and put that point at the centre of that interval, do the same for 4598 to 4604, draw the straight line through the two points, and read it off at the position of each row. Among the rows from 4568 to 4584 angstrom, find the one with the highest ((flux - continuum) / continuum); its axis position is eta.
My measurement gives 4573.0 angstrom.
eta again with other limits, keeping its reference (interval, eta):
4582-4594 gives 4587.0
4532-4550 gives 4539.0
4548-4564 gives 4563.0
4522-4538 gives 4537.0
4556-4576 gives 4563.0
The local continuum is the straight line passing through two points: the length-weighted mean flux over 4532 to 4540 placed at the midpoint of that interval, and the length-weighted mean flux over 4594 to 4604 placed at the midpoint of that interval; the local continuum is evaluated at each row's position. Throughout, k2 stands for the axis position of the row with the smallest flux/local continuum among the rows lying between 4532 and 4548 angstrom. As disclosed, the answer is 4547.0 angstrom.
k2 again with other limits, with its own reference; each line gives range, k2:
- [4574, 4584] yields 4583.0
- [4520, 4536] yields 4523.0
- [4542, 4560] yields 4555.0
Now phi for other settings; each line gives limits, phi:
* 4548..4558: 2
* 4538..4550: 3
